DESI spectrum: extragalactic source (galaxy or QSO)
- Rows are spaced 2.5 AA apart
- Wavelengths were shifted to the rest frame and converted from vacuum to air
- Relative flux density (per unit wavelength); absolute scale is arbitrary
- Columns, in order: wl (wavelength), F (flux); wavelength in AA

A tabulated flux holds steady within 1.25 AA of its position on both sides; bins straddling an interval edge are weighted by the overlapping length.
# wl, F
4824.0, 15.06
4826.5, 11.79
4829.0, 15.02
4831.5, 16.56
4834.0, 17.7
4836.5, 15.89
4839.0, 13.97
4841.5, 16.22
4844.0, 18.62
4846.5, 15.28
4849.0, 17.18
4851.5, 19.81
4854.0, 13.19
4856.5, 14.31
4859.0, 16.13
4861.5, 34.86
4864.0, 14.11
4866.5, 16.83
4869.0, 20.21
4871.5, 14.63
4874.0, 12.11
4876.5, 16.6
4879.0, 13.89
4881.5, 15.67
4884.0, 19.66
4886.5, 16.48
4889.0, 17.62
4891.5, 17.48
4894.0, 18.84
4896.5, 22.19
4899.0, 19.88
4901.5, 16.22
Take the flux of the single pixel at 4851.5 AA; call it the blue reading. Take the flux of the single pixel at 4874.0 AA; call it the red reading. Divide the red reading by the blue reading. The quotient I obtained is 0.61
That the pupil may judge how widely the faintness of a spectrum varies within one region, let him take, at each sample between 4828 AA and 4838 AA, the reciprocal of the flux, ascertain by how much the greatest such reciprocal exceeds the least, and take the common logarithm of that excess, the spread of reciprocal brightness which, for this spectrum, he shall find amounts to -2.0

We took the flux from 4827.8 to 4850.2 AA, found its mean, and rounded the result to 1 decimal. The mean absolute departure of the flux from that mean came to 1.1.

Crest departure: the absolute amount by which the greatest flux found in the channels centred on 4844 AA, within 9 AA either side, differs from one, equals 18.8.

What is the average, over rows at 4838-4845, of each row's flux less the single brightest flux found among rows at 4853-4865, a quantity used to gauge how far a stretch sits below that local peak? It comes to -18.6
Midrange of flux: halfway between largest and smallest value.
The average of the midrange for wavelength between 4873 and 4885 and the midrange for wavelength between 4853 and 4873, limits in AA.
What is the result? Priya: 20.0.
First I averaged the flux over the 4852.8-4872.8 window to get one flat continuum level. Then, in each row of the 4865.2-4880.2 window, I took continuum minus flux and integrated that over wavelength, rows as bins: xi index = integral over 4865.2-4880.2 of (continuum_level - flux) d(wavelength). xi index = 35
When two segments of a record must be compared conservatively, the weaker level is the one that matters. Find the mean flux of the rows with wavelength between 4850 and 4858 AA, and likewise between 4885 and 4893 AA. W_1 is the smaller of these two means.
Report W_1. 15.8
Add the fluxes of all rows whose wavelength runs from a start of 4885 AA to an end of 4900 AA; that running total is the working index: 112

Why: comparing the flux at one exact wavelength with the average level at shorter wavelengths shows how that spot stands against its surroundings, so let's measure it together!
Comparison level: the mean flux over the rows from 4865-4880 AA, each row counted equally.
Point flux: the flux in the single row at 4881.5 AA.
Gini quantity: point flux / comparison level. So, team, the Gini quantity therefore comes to 1.00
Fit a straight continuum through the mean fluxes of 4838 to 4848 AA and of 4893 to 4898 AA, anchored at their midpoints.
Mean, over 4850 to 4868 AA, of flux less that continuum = 1.0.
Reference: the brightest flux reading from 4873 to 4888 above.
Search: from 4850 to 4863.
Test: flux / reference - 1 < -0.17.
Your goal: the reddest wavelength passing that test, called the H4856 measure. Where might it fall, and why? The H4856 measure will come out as 4859.0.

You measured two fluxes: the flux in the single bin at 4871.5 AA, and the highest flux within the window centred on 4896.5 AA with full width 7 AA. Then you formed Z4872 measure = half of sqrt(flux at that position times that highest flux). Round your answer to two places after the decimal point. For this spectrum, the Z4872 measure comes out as 9.01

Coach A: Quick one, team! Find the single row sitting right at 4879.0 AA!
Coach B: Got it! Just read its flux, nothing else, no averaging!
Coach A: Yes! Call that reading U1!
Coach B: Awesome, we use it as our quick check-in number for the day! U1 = 13.89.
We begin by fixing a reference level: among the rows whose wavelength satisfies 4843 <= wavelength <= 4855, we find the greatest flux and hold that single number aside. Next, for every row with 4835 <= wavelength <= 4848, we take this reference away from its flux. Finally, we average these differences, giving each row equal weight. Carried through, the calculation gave -3.8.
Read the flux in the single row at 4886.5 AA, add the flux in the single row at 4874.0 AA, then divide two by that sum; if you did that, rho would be 0.070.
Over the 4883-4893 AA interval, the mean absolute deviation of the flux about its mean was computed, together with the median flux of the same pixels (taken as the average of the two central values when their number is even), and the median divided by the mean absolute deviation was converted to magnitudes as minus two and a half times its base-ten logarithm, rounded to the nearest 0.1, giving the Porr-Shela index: -3.2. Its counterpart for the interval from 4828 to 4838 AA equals -3.2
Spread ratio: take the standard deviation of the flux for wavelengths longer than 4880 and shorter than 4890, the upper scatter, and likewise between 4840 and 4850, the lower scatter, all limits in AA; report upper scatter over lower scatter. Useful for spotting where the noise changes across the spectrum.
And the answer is 1.2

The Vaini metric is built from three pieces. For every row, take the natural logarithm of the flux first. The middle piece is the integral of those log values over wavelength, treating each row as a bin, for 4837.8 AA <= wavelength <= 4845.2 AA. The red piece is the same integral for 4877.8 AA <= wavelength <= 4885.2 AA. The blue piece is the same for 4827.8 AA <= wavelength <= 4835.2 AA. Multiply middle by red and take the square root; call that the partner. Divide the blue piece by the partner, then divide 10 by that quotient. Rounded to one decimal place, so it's 10.0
